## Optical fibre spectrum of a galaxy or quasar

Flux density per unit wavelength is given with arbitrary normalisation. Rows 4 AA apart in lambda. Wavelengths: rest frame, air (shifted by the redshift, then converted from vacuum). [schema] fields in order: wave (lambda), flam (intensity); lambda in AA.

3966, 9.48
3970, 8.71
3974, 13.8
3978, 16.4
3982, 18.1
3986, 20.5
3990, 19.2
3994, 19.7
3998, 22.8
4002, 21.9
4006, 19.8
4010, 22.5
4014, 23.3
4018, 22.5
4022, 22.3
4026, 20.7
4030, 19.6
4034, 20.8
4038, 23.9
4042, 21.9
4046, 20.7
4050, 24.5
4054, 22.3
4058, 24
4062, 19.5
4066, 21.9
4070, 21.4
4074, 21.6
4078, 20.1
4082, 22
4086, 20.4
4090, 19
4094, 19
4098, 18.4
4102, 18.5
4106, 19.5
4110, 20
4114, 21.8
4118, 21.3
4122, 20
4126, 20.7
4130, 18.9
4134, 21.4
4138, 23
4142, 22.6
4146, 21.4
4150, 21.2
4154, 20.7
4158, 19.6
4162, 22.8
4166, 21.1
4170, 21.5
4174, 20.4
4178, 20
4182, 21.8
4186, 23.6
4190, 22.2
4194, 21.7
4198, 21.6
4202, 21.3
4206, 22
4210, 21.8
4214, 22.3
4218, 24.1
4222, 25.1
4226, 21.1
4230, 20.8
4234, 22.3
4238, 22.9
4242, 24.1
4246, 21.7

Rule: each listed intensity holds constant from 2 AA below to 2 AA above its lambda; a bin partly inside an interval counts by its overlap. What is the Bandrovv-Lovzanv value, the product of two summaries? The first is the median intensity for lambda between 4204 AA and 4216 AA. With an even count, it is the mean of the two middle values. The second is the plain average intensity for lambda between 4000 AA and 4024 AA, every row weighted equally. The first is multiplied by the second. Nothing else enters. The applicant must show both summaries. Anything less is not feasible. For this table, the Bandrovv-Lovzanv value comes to 485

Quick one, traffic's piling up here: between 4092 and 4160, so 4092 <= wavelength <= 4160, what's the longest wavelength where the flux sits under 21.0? 4158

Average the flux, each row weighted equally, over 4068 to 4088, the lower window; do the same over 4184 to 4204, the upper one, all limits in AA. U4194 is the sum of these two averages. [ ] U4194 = 43.2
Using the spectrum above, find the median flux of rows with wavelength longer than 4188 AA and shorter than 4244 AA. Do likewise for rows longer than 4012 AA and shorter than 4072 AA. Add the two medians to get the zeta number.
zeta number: 44.0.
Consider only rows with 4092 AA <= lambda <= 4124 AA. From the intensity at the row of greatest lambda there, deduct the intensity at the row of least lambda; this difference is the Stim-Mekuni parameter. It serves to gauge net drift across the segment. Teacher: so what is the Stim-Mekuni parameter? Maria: 1.0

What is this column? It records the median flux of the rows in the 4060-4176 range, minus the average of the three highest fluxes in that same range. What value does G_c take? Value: -2.1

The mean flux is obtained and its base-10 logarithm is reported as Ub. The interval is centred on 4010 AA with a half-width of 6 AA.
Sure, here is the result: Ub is 1.34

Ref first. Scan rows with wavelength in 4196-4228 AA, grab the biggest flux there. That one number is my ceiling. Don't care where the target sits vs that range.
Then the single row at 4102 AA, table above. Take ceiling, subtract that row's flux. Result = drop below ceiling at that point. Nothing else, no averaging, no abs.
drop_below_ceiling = 6.6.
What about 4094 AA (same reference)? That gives 6.1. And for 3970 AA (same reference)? 16.4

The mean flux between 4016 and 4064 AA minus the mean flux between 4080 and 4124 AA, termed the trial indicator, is 1.9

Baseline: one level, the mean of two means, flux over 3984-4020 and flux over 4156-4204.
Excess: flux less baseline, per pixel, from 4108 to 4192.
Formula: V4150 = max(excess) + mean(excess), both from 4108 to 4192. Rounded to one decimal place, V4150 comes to 2.0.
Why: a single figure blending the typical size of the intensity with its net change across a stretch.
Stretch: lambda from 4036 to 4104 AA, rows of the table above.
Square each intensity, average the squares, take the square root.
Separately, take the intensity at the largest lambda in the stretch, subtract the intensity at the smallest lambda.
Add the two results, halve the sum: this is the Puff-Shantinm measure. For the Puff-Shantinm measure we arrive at 7.9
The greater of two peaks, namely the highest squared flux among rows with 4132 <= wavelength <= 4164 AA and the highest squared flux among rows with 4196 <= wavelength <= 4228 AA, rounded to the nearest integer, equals 630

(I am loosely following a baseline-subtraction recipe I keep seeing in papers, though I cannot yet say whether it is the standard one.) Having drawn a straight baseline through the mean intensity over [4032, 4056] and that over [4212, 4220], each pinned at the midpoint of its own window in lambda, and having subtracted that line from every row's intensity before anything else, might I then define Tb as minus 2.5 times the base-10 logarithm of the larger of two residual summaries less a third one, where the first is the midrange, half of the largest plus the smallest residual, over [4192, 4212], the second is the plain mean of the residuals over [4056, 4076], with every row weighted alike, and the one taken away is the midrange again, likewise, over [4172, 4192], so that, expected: 0.86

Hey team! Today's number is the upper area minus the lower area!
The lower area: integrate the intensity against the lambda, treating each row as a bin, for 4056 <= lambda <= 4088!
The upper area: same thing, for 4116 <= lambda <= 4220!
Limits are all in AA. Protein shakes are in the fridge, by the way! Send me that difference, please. 1552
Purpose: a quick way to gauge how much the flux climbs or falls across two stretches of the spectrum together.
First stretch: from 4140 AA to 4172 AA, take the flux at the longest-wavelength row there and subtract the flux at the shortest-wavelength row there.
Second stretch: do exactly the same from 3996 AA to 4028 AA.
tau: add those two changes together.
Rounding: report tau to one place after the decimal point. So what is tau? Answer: -3.2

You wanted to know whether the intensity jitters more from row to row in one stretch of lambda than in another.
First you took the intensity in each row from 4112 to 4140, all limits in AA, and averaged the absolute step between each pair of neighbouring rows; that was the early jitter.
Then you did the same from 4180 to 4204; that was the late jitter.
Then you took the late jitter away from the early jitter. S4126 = 0.58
